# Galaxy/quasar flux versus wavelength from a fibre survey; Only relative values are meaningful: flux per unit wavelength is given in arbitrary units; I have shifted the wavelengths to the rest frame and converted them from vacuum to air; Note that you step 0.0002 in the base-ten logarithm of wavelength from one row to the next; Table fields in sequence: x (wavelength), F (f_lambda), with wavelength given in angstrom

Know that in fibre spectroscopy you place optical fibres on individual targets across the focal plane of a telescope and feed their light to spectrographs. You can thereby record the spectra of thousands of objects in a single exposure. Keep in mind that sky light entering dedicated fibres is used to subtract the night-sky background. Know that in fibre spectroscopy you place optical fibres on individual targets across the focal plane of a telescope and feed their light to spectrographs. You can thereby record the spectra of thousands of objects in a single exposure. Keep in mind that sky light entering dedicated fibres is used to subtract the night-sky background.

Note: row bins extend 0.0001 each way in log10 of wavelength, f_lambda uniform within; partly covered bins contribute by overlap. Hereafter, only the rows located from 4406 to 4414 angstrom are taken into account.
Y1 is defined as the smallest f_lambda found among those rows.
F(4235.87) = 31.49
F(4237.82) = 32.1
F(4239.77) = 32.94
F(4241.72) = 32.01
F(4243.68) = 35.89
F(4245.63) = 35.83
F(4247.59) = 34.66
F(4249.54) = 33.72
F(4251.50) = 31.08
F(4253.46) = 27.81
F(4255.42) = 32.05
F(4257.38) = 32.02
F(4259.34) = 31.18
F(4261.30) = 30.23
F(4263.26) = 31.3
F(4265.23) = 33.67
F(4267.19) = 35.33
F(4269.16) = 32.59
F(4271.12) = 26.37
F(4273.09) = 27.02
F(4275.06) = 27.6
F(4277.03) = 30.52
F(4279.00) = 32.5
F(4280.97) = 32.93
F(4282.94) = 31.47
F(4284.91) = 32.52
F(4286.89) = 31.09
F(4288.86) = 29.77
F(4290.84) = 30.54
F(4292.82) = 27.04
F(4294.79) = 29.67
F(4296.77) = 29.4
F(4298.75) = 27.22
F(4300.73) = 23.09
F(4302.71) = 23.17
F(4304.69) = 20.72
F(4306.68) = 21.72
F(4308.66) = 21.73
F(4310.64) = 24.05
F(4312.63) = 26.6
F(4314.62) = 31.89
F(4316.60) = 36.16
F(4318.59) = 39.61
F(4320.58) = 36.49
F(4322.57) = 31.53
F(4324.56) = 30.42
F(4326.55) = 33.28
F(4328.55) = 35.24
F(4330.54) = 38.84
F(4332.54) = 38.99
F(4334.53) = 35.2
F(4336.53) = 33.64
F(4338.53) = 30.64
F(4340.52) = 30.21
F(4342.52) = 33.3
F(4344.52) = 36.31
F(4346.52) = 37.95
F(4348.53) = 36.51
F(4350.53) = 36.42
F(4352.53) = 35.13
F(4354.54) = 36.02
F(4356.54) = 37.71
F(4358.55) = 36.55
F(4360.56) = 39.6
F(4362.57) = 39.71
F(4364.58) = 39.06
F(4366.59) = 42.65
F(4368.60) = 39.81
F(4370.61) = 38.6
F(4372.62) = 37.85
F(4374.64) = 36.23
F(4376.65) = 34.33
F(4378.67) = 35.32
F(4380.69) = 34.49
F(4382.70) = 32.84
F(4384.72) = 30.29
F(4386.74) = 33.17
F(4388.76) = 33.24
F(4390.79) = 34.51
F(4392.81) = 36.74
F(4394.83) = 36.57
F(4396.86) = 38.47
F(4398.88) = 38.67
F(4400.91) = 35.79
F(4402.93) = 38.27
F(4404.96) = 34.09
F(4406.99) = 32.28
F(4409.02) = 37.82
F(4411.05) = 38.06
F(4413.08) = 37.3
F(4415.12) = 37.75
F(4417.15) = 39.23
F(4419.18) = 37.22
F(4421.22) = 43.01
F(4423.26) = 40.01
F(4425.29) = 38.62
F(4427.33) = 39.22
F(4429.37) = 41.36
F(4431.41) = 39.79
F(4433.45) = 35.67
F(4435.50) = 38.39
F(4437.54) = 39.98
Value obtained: 32.28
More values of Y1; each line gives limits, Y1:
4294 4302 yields 23.09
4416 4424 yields 37.22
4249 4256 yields 27.81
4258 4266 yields 30.23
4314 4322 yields 31.89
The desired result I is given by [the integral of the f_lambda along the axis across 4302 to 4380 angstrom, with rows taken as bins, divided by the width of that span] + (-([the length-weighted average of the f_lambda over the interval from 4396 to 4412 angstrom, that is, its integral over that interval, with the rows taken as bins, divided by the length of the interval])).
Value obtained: -3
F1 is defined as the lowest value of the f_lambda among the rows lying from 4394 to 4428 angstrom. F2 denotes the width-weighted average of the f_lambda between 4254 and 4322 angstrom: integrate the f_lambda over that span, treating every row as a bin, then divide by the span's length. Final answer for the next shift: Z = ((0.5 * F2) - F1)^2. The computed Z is 304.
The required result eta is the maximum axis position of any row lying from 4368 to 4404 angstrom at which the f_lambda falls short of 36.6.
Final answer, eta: 4400.91 angstrom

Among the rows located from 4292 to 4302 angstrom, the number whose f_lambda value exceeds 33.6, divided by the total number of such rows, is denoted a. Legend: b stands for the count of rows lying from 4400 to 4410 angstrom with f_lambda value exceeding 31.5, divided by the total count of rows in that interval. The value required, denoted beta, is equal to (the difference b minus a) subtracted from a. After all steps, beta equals -1.0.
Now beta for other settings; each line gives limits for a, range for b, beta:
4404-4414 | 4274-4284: 1.2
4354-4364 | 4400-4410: 1.0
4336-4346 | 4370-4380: -0.2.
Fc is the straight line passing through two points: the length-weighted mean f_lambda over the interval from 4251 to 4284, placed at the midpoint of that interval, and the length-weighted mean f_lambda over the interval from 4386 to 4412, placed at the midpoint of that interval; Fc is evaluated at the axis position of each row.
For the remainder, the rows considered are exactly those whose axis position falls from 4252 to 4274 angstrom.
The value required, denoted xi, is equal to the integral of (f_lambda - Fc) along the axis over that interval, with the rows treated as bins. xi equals 3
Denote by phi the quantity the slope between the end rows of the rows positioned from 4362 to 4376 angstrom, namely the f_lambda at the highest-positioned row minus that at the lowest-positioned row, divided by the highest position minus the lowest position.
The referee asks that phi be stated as -0.29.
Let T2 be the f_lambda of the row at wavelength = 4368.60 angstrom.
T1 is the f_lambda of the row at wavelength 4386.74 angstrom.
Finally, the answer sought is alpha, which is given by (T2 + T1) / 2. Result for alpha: 36.5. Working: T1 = 33.17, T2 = 39.81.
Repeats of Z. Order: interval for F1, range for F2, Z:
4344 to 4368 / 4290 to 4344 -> 396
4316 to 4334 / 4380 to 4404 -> 163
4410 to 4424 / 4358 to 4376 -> 316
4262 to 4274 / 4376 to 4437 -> 64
